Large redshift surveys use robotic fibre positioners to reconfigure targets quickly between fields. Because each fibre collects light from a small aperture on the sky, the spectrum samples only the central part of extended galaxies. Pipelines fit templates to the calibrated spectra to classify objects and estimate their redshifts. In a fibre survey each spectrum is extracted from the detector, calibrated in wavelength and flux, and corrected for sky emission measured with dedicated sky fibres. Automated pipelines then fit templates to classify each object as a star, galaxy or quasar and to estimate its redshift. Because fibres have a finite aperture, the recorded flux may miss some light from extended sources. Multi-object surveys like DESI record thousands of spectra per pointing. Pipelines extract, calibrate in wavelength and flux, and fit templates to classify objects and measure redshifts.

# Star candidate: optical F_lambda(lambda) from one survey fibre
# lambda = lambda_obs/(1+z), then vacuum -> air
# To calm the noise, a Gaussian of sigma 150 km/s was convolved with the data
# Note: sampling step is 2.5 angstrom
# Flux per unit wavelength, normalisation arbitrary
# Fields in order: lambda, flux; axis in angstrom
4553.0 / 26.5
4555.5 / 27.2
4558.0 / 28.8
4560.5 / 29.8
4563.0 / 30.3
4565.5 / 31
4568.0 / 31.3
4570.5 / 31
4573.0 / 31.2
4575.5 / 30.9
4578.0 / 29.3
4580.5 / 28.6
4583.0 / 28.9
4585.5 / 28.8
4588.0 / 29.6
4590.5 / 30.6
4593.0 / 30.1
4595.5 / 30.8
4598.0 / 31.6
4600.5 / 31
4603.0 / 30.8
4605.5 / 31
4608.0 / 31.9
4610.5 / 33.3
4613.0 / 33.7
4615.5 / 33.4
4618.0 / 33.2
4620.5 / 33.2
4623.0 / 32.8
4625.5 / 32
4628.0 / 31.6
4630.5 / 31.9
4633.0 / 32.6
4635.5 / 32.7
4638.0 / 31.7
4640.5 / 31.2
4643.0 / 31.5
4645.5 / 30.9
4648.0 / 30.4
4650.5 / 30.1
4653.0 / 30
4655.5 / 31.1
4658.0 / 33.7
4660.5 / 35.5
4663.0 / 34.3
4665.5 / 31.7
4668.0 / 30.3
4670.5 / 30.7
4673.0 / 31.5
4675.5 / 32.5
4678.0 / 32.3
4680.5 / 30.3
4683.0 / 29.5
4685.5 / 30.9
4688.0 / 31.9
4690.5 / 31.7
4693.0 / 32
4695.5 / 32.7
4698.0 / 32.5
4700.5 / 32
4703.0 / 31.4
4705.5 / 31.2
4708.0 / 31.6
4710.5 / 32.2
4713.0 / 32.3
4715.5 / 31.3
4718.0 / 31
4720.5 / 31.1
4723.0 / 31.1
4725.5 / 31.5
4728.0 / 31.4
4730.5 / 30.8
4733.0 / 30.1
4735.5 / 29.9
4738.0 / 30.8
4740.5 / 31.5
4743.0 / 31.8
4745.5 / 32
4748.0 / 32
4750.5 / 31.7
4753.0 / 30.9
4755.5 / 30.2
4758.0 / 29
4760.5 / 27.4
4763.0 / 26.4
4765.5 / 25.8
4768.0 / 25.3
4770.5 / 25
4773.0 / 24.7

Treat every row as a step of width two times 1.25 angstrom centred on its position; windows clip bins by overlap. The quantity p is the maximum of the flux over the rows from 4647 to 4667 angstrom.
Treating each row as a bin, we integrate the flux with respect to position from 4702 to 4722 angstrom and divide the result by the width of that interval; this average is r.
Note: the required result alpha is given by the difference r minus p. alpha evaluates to -4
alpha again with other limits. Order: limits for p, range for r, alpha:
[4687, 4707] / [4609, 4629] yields 0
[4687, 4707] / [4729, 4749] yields -2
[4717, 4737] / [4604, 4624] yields 1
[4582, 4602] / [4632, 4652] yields 0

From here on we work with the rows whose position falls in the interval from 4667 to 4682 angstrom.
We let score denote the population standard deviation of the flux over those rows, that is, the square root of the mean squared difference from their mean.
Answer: 0.9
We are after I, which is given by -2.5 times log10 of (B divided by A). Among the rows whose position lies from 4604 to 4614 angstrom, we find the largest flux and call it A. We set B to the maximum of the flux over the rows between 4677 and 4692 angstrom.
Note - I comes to 0.05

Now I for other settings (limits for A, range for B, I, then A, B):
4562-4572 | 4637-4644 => -0.01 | 31.3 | 31.7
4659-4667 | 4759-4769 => 0.28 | 35.5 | 27.4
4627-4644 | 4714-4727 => 0.04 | 32.7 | 31.5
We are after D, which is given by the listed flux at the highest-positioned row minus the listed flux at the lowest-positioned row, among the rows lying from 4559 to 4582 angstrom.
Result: -1.2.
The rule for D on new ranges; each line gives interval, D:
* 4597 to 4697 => 1.1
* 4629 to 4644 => -0.4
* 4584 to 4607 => 2.2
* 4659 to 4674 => -4.0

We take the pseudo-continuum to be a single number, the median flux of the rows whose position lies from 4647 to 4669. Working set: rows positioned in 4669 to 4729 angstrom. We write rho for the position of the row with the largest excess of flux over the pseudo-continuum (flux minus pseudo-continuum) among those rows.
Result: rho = 4695.5 angstrom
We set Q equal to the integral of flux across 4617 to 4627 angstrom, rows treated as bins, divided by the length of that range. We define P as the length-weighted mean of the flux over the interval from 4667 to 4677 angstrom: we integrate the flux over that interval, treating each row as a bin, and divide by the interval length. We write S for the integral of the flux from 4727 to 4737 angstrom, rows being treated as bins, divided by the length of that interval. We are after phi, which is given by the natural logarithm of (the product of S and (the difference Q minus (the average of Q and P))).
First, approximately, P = 31.3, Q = 32.8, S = 30.5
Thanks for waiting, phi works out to 3.10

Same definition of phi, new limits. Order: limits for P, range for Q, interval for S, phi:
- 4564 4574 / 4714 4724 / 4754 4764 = -0.30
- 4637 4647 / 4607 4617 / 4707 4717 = 3.36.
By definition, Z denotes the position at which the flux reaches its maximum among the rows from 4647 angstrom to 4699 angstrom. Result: 4660.5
